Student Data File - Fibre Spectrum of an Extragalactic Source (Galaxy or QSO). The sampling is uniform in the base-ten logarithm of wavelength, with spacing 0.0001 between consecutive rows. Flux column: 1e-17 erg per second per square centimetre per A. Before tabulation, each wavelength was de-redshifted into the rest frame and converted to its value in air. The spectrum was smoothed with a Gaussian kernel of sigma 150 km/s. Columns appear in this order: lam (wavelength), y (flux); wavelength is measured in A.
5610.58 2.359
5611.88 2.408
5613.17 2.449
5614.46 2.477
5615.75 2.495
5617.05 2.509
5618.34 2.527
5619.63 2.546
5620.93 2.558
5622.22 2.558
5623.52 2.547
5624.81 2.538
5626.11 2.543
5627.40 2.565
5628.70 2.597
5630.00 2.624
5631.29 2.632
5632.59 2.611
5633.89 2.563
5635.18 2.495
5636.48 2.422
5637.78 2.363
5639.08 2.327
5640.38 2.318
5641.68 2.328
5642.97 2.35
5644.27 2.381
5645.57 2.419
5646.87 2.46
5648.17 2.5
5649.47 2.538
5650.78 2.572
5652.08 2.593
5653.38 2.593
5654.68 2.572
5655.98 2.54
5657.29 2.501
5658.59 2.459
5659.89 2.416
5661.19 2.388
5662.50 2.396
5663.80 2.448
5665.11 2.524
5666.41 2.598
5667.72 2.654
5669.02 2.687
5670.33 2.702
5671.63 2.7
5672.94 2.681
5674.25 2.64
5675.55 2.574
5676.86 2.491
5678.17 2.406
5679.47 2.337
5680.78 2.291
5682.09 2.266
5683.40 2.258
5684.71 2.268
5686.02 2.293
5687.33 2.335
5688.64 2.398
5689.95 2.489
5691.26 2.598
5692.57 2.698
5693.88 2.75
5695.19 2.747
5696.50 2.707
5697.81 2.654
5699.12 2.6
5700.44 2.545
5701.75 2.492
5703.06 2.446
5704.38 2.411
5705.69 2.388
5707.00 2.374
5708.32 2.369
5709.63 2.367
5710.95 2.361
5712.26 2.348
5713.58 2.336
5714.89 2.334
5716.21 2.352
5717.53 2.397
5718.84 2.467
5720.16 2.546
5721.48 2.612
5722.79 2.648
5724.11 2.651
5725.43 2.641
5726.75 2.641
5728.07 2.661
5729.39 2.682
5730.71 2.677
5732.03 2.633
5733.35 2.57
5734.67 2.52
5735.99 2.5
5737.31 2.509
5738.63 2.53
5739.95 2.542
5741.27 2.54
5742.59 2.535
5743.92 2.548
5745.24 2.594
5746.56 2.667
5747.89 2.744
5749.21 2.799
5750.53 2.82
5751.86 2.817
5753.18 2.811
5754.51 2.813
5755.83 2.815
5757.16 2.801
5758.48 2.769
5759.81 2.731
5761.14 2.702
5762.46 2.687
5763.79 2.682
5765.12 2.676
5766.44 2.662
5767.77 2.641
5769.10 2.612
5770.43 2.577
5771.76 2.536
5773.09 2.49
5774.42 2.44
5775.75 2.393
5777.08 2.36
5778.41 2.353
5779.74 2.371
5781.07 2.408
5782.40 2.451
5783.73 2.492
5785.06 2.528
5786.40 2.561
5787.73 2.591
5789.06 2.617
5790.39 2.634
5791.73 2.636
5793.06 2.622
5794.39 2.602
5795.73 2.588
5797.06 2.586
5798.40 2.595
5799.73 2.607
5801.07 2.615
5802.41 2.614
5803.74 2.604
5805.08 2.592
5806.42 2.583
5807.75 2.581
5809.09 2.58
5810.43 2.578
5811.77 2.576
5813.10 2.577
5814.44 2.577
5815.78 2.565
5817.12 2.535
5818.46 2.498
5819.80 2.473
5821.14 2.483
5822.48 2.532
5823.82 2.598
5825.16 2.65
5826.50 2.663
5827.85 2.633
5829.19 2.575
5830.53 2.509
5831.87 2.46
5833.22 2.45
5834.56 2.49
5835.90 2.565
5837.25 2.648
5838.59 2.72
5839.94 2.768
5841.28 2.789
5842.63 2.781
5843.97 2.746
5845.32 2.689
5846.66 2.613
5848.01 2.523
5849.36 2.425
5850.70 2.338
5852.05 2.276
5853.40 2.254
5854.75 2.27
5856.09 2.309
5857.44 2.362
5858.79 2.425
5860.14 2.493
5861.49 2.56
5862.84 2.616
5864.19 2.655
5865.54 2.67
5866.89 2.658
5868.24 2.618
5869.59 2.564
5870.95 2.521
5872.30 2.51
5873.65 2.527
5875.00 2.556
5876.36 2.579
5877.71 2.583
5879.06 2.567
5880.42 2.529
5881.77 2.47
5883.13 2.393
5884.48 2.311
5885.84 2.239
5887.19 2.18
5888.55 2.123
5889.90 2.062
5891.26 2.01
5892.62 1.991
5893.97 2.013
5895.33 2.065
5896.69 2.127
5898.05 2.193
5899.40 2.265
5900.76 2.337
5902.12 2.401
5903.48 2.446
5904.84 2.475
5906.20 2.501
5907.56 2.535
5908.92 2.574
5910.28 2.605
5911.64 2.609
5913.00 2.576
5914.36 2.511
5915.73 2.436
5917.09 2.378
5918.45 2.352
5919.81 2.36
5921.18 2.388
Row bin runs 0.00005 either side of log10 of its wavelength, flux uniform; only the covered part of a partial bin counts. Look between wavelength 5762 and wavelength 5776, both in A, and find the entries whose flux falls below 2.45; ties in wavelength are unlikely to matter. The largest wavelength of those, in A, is 5775.75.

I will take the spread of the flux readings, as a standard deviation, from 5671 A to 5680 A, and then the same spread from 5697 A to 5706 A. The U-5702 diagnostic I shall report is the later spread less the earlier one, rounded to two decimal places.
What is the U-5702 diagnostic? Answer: -0.04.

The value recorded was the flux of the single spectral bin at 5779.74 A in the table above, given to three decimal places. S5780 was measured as 2.371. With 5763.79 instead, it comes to 2.682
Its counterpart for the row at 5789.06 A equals 2.617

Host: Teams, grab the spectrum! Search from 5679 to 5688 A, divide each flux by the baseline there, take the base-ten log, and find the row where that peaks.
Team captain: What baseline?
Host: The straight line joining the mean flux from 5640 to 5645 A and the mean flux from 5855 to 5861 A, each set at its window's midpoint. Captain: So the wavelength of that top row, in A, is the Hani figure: 5679.47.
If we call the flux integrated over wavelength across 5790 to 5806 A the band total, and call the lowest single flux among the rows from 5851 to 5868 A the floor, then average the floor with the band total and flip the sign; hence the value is -22.0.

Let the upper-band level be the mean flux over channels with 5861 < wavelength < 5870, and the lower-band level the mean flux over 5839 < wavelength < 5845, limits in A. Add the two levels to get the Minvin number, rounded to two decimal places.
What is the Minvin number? 5.39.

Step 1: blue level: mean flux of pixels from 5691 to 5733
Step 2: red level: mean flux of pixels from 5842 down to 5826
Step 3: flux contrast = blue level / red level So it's 0.973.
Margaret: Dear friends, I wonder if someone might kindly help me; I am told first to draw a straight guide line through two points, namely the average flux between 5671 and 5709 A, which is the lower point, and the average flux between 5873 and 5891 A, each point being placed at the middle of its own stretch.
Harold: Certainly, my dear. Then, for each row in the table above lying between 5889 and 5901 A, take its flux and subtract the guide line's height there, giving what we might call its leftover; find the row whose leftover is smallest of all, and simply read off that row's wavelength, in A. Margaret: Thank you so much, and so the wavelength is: 5892.62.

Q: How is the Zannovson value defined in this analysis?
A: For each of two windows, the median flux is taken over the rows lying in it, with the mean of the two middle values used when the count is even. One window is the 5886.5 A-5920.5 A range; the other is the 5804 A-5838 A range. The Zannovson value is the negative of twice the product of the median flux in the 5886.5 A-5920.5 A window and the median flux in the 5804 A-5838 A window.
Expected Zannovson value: -12.2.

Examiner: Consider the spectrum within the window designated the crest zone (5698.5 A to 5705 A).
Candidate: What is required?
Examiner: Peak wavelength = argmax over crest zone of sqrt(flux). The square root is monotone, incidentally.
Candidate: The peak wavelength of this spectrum 5699.12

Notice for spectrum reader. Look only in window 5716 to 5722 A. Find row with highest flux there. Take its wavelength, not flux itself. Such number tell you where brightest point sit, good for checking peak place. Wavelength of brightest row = 5721.48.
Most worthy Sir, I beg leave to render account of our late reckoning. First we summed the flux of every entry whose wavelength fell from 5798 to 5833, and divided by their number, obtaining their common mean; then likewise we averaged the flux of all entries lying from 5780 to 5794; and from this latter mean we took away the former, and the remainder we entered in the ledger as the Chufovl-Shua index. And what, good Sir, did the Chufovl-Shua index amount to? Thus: -0.02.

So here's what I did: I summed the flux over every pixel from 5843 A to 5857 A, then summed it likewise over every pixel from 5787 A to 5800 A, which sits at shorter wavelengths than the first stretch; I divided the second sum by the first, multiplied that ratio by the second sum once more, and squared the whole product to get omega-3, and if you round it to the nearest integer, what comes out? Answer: 774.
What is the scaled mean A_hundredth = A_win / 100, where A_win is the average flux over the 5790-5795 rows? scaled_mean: 0.0262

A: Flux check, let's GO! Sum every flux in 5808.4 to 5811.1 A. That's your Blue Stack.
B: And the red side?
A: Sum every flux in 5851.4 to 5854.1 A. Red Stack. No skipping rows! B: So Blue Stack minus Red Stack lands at 0.6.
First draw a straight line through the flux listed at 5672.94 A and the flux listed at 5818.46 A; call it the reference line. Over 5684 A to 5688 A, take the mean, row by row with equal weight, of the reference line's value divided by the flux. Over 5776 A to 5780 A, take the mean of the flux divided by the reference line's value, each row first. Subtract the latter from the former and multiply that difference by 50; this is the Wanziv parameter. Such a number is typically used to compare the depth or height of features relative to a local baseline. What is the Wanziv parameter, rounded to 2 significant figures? 12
